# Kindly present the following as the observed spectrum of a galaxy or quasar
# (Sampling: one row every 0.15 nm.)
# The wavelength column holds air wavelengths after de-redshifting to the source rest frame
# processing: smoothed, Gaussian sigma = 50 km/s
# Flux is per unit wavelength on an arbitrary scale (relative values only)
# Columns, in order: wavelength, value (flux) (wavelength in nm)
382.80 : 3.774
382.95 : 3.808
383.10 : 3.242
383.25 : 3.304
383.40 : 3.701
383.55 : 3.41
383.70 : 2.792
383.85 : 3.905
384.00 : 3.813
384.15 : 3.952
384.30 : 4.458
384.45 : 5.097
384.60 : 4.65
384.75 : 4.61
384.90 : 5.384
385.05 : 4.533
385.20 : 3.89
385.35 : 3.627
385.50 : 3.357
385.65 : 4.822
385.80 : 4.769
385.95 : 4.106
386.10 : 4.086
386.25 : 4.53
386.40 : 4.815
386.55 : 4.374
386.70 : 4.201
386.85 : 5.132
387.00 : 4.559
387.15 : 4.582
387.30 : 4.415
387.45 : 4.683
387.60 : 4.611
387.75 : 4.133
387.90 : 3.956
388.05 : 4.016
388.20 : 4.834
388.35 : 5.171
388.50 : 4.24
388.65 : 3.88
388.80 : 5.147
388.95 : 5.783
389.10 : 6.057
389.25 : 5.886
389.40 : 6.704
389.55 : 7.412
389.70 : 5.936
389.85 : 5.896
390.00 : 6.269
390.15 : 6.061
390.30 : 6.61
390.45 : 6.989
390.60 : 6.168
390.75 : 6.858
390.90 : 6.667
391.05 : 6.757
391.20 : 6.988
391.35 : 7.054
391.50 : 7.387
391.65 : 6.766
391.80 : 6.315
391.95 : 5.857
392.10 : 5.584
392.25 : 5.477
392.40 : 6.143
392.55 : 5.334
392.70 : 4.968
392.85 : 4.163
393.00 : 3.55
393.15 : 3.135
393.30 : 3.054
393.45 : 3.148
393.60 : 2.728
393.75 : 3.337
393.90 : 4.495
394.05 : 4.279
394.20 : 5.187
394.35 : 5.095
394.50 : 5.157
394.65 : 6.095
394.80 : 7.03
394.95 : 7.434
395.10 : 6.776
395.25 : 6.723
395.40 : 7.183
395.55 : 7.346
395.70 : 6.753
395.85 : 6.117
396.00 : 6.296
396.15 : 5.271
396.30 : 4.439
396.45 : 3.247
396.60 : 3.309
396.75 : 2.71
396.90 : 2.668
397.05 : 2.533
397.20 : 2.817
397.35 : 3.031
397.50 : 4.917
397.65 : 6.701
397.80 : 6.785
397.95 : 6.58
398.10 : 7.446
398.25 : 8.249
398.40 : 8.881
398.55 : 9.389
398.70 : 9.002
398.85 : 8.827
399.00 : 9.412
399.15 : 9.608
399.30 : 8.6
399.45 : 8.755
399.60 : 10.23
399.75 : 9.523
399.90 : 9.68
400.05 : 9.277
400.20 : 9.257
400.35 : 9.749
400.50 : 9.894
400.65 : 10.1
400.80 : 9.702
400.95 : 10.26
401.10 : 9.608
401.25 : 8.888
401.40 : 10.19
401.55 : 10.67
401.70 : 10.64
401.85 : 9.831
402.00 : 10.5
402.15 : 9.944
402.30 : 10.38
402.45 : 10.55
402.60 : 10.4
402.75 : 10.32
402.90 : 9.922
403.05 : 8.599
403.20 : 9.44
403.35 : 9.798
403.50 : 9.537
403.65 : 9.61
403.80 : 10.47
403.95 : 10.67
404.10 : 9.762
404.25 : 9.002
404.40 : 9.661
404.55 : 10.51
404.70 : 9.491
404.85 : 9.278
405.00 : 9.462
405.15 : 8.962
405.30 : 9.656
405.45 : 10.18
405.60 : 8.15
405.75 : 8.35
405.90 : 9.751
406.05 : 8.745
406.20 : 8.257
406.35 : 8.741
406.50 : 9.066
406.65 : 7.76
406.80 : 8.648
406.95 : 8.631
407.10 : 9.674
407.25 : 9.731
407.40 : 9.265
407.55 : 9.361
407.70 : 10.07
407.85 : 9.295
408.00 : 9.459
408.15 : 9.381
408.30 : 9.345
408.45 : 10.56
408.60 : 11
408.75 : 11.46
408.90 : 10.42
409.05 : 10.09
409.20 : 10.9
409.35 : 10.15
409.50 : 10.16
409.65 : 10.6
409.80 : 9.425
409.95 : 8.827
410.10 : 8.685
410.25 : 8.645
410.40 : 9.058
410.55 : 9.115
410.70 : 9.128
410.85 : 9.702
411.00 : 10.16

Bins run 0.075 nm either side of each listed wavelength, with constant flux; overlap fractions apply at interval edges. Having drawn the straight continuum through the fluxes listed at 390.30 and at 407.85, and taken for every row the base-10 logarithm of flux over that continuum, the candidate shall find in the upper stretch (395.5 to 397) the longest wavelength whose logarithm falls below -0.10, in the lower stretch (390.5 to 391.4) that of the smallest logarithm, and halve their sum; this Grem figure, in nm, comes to 393.75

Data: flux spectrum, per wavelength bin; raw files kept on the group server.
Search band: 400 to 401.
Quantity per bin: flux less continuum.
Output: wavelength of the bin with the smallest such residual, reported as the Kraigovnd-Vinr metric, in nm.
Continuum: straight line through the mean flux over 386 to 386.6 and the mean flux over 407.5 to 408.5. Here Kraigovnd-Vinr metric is 400.20 nm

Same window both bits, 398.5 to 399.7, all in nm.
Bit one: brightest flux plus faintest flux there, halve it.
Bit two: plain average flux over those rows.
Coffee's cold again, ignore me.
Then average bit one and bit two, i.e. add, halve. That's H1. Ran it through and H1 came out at 9.3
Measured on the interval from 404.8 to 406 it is 9.2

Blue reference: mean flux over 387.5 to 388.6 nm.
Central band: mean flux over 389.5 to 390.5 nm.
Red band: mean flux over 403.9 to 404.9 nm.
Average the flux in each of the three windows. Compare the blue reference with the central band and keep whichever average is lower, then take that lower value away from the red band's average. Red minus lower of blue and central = 5.3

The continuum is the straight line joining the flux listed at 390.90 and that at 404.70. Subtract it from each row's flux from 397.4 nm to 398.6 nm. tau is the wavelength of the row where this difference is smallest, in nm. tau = 397.50 nm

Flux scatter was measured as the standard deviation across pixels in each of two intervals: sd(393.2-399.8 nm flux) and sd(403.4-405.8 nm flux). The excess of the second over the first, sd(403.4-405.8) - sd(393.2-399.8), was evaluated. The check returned -1.6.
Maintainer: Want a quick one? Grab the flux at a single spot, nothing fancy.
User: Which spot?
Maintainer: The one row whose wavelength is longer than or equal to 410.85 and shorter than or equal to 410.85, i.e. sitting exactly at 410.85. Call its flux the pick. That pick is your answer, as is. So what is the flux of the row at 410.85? 9.702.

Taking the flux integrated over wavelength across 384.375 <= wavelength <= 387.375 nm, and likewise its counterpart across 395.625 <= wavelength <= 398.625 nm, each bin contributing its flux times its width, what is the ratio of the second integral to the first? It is 1.21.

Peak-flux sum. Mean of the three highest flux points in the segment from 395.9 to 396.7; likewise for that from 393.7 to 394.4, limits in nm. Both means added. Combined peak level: 10.3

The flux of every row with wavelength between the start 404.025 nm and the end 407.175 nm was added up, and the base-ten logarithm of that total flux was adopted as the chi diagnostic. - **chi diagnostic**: 2.28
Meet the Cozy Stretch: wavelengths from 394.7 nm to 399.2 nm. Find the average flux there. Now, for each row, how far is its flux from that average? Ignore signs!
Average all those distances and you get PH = 1.8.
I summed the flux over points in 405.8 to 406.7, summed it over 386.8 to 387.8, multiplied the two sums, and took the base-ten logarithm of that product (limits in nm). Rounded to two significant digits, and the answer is 3.2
